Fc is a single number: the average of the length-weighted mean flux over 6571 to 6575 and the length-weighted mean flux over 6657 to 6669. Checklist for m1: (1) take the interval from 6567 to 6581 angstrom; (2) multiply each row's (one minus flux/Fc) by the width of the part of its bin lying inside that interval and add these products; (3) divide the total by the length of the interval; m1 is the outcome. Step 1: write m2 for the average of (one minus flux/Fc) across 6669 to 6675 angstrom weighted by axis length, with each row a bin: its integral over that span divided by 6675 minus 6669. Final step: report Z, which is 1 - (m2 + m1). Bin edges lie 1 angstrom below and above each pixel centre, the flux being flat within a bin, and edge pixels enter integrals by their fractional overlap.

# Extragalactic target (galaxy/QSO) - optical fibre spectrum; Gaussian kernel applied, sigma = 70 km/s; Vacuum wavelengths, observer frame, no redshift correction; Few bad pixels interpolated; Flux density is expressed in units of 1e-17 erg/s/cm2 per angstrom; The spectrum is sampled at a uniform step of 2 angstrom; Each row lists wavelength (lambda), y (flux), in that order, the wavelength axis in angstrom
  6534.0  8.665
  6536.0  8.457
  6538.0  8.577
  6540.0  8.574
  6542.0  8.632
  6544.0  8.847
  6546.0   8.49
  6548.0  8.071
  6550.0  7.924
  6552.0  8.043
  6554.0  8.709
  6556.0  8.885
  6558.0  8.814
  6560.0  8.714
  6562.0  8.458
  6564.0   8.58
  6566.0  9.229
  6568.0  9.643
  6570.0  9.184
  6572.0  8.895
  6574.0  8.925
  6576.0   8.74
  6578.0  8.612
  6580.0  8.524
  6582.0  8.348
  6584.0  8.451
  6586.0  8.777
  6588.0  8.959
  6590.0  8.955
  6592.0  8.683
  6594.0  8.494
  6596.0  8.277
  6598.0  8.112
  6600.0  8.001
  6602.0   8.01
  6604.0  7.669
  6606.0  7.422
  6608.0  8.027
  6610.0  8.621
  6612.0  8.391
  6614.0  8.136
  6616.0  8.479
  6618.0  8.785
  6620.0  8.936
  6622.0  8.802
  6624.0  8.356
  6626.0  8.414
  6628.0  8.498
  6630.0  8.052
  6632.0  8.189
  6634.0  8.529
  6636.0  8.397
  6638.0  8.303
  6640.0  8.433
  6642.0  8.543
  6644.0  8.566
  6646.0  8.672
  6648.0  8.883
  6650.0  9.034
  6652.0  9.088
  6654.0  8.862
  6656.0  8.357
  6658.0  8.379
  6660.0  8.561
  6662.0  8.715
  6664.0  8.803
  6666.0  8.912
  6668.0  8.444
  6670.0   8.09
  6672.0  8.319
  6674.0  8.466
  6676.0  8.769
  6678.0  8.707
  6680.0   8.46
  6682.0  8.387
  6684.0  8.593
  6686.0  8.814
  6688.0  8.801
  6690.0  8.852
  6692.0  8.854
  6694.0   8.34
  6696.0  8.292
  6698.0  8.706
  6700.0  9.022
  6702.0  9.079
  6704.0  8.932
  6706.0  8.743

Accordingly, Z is 0.96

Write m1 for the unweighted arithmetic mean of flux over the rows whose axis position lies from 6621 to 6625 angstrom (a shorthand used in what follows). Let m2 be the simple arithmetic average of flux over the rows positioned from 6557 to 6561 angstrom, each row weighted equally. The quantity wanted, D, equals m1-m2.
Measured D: -0.2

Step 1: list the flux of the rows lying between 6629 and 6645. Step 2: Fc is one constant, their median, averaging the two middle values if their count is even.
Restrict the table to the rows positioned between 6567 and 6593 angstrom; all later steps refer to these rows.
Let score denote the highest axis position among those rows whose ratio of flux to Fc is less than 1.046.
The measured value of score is 6592.0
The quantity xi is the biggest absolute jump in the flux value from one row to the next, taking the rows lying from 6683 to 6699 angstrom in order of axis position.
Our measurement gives 0.51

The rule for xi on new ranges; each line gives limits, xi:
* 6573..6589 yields 0.33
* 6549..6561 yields 0.67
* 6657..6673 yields 0.47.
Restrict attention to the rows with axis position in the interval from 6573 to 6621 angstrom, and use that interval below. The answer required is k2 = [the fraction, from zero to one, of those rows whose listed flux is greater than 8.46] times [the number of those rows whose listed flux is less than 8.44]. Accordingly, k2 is 5.4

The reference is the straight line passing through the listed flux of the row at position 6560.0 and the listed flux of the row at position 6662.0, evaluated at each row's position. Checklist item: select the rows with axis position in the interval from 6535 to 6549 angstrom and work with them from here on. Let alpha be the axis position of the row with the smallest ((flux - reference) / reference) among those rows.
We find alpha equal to 6548.0 angstrom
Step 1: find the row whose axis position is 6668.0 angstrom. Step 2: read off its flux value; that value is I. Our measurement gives 8.444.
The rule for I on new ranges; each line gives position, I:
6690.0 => 8.852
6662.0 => 8.715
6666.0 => 8.912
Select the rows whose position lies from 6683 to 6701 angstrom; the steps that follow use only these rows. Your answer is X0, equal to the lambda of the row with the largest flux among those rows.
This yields 6700.0 angstrom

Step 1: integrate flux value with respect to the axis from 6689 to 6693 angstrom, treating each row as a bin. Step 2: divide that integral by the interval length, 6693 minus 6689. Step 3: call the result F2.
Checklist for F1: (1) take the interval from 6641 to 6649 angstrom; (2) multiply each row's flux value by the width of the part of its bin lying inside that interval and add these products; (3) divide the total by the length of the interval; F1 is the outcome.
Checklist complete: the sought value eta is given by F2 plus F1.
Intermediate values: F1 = 8.67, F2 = 8.9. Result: 17.5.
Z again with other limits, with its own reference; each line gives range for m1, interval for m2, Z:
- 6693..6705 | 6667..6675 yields 0.94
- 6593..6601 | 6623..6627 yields 0.89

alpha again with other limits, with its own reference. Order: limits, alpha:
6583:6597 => 6596.0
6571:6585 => 6582.0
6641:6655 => 6642.0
